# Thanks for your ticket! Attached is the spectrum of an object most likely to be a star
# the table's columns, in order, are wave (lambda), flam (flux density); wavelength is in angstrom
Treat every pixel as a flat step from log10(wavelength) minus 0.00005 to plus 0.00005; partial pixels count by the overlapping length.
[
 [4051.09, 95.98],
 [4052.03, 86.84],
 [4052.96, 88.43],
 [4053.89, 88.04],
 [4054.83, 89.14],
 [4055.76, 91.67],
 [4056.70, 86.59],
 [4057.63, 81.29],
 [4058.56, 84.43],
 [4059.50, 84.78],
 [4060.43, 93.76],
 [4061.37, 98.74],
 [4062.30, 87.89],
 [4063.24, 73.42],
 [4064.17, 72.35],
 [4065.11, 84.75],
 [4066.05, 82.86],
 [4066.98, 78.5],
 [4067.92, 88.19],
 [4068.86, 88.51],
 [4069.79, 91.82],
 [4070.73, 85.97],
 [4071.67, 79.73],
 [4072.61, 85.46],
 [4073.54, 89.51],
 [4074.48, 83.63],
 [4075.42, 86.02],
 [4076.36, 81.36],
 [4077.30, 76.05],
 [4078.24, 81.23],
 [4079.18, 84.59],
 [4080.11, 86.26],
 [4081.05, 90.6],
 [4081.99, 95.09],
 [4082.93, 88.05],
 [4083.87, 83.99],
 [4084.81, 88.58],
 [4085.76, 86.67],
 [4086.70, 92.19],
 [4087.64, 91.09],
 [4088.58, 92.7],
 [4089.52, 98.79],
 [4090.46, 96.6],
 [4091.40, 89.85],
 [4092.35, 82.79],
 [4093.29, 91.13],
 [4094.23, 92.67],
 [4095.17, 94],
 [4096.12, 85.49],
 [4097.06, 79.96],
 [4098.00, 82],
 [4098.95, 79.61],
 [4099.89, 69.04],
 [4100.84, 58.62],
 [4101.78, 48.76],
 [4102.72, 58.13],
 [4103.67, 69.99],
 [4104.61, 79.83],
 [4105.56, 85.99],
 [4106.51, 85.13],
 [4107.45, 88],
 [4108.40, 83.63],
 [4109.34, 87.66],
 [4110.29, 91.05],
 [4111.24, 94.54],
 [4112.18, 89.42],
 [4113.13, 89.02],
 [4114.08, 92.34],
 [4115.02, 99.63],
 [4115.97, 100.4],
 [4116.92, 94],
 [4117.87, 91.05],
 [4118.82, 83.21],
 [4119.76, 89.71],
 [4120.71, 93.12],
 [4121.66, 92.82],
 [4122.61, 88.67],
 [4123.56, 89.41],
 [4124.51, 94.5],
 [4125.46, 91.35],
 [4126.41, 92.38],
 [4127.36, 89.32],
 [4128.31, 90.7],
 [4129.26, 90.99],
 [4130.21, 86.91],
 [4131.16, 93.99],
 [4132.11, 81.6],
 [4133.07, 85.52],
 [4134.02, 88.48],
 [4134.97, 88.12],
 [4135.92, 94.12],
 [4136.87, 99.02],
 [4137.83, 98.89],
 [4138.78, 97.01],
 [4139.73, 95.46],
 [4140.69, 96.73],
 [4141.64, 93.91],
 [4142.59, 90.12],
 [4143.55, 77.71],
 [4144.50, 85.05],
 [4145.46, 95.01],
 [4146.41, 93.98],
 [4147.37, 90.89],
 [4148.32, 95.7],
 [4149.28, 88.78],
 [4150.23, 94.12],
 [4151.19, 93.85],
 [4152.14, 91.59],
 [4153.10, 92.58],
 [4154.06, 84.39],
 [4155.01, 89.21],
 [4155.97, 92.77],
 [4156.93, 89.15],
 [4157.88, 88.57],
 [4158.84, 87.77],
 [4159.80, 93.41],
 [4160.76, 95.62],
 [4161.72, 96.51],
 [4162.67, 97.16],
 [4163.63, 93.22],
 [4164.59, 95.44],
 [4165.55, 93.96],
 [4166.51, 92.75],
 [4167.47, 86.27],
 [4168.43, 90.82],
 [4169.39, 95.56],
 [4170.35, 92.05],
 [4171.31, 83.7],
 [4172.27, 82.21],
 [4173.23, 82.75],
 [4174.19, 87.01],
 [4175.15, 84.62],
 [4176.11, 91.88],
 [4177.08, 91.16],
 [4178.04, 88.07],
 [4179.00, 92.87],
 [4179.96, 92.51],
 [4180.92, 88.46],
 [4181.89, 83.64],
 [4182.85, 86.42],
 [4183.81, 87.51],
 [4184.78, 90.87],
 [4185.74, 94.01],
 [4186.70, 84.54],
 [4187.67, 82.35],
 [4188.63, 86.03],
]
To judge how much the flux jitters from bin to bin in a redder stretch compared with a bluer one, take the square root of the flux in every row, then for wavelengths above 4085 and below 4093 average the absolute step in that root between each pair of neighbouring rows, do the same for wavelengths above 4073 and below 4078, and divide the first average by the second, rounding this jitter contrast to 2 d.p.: 0.91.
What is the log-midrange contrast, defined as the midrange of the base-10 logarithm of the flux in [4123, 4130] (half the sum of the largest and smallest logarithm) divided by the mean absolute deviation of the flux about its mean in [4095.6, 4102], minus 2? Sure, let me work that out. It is -1.8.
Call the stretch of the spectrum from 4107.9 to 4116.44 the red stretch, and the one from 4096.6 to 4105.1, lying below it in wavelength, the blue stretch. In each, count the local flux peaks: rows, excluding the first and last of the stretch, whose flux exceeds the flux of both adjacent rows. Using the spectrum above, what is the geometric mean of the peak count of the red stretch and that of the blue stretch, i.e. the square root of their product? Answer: 1.0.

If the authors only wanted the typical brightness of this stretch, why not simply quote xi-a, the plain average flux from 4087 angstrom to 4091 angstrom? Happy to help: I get 94.8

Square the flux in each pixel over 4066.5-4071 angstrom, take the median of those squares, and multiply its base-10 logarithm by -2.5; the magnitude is -9.73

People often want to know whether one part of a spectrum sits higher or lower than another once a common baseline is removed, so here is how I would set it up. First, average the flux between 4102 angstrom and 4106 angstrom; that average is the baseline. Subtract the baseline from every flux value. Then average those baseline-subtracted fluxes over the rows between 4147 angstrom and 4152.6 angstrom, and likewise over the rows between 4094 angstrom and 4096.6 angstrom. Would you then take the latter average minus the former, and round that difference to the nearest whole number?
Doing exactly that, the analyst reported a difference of -2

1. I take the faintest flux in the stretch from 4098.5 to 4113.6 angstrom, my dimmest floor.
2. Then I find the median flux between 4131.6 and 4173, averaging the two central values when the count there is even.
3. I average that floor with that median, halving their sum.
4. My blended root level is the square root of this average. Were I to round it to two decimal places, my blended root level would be 8.41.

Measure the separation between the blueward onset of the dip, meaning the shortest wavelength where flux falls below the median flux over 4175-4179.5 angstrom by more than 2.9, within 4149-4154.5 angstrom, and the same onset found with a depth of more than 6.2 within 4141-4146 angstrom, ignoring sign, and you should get 10.5 angstrom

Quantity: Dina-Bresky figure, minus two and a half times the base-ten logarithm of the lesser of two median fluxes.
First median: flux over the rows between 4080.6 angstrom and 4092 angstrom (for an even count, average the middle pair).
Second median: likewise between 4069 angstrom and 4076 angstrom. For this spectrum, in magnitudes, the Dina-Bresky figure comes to -4.84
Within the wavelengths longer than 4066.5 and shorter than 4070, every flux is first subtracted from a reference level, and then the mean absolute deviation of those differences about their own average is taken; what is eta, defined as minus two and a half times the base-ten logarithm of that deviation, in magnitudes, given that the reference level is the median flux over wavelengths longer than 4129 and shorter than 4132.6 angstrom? -1.54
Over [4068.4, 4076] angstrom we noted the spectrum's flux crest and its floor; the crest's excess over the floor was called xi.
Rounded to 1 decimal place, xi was 12.1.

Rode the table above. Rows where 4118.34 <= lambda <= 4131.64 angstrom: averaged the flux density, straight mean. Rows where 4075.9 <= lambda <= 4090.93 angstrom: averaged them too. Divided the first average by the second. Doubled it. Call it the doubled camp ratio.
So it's 2.05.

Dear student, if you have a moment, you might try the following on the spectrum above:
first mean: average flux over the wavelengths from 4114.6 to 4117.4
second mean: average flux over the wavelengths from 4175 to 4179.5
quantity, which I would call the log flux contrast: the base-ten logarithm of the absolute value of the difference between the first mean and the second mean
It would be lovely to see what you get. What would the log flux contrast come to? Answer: 0.9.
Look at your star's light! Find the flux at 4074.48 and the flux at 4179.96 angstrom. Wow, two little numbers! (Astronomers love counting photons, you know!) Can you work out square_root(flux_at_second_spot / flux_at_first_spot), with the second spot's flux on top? 1.052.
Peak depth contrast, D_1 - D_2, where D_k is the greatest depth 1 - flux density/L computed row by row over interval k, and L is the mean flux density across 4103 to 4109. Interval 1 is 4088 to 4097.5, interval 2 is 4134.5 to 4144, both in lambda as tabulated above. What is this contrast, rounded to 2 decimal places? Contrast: -0.03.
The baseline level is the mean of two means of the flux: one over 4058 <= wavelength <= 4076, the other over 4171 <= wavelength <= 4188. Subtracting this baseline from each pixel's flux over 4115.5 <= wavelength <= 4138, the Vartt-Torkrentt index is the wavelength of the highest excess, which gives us 4115.97 angstrom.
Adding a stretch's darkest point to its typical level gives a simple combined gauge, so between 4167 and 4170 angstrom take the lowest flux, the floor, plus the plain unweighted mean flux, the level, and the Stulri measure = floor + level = 177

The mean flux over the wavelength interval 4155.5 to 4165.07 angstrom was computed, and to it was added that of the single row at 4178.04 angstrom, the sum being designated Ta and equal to 181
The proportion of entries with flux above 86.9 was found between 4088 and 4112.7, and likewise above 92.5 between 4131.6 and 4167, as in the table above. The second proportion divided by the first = 1.3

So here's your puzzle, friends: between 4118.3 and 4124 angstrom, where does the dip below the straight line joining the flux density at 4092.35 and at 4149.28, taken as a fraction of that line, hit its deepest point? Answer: 4118.82 angstrom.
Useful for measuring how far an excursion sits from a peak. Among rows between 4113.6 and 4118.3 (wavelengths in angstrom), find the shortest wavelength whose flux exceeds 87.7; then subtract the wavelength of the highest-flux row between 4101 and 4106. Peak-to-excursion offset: 8.5 angstrom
